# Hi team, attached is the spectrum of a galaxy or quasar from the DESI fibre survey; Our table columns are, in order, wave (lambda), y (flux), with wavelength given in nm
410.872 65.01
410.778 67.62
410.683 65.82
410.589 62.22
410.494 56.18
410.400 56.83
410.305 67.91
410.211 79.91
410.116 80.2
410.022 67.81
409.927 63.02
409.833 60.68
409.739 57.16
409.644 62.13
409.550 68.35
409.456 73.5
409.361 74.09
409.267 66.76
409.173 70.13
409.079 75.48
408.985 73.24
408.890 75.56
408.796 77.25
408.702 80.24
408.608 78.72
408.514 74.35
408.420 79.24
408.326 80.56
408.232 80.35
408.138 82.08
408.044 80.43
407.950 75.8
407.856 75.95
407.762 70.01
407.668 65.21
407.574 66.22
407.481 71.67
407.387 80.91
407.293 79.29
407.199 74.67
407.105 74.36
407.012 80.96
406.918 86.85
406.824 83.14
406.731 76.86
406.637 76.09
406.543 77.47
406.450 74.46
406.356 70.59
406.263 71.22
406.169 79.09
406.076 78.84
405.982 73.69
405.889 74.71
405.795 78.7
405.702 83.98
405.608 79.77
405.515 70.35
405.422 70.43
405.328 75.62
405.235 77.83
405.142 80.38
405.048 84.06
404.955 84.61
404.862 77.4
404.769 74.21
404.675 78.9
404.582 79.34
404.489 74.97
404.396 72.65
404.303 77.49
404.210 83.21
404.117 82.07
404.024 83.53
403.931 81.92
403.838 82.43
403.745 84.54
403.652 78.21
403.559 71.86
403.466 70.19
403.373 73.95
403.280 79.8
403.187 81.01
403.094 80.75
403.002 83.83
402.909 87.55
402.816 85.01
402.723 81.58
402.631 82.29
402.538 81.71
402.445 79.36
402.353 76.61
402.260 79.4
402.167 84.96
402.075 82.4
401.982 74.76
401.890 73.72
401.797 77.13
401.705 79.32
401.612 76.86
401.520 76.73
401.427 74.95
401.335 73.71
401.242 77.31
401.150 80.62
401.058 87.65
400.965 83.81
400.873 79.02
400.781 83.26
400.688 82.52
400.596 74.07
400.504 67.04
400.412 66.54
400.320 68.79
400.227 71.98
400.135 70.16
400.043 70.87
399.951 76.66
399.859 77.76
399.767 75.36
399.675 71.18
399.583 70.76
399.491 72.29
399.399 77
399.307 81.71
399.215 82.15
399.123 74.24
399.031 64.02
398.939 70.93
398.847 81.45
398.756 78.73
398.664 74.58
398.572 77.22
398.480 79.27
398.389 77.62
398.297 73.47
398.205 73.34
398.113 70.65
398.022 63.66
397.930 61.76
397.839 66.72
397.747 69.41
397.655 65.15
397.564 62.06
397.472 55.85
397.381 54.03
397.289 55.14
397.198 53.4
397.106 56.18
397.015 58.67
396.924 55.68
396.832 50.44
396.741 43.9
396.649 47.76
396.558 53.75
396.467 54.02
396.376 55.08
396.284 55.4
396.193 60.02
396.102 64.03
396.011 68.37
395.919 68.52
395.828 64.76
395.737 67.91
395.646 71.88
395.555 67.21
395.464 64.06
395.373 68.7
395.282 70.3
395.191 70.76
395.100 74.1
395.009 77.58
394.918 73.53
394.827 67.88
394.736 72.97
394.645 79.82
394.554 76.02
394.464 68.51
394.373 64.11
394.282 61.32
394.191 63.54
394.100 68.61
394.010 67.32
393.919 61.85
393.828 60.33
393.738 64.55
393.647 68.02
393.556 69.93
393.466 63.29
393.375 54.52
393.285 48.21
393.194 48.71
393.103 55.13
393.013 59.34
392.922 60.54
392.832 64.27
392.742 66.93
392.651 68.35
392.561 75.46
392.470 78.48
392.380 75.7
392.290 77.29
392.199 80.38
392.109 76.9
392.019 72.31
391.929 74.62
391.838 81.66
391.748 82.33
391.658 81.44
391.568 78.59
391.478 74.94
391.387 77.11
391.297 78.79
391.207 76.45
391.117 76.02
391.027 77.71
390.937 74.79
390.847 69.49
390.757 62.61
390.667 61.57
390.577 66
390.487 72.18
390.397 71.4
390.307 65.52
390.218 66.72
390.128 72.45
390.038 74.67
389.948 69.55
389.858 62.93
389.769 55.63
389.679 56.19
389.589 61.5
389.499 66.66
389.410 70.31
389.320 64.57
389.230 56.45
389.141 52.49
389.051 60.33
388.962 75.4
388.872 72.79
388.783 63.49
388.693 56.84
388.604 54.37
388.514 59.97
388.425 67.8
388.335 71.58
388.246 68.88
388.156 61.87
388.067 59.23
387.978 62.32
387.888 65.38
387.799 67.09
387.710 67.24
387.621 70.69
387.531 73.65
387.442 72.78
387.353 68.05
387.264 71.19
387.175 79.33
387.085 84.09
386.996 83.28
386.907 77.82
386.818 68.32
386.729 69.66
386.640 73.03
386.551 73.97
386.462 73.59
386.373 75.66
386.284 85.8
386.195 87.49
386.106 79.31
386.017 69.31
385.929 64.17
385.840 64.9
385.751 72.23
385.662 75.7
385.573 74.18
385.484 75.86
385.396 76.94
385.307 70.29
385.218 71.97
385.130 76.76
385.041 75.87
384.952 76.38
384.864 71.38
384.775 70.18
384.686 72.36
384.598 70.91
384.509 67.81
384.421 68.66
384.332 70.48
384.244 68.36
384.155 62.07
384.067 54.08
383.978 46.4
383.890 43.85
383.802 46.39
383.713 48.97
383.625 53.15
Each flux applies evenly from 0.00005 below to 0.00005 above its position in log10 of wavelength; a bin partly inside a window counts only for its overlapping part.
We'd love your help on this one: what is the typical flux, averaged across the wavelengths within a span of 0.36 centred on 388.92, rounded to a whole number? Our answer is 68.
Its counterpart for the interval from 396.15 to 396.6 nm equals 56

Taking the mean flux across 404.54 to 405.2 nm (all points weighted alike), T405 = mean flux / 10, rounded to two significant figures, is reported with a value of 8.0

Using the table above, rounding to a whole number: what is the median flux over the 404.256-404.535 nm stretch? 75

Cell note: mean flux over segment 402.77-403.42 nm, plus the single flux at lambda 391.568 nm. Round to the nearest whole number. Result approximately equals 160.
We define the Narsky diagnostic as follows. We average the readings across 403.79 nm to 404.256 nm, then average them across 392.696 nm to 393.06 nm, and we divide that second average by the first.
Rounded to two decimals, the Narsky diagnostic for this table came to 0.76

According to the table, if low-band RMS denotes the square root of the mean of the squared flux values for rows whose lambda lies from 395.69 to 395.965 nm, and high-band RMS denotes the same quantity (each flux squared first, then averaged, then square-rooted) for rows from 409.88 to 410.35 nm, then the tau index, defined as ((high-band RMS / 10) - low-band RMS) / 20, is -2.99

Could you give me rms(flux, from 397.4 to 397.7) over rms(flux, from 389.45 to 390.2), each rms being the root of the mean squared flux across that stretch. 0.94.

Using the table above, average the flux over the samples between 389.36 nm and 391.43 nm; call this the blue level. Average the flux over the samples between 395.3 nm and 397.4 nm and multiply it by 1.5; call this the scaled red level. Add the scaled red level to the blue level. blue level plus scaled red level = 158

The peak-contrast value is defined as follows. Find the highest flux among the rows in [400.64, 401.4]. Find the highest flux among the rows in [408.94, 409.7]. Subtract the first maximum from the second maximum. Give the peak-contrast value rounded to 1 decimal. -12.2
